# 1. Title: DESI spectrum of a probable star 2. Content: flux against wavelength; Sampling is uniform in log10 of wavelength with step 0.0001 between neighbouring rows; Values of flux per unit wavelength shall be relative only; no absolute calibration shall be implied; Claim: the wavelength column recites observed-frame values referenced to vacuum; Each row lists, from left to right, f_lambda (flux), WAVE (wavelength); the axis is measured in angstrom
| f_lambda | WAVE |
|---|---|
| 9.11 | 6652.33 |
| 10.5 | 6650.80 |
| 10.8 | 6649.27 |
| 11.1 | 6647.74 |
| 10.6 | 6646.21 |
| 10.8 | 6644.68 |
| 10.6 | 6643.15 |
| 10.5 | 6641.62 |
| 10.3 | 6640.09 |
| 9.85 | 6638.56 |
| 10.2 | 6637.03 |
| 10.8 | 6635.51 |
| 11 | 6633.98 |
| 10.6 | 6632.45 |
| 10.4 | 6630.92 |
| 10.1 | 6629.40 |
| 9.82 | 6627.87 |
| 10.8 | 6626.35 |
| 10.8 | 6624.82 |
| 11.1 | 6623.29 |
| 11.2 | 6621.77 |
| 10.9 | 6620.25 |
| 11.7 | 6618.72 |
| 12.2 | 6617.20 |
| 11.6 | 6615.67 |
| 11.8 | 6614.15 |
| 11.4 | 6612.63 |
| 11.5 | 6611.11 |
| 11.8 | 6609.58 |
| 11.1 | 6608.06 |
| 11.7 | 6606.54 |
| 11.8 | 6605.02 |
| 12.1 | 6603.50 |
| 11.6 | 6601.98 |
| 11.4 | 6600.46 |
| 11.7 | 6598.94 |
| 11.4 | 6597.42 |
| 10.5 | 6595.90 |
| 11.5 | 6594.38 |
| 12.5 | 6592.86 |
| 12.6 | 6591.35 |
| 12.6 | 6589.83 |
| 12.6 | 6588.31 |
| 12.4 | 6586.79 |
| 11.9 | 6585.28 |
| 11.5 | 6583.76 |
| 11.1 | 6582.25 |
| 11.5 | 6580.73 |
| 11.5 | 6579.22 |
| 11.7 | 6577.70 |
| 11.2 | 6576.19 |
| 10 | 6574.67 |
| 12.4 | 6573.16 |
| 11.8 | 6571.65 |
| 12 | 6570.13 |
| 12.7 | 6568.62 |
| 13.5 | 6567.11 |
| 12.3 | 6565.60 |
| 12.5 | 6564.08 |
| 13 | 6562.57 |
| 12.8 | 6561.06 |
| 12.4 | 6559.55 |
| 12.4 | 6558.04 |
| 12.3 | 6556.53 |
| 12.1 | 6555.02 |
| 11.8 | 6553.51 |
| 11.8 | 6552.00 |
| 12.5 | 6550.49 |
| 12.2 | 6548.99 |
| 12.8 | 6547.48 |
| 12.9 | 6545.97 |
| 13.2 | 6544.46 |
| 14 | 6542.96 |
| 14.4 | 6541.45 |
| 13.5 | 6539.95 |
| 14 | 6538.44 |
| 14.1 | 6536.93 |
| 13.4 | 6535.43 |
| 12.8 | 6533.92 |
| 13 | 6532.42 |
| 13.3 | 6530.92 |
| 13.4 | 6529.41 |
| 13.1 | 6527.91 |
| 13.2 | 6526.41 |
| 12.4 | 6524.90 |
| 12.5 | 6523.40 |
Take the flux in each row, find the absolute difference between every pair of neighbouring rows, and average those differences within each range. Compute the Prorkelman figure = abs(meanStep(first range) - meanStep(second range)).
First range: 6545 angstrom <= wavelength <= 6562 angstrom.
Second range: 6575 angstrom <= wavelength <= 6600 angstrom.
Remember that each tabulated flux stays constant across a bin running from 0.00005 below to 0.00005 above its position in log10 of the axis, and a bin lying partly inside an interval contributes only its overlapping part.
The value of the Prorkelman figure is 0.12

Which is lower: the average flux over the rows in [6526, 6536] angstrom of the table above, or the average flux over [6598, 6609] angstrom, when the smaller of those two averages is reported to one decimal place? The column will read 11.6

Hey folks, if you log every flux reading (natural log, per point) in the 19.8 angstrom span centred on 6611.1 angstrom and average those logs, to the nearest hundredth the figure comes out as 2.45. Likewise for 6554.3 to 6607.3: 2.48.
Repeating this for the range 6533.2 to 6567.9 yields 2.56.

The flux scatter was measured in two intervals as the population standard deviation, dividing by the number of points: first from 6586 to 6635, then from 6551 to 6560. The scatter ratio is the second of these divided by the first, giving 0.4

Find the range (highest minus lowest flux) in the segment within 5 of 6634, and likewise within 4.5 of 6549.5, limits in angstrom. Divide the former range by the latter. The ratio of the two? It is 1.0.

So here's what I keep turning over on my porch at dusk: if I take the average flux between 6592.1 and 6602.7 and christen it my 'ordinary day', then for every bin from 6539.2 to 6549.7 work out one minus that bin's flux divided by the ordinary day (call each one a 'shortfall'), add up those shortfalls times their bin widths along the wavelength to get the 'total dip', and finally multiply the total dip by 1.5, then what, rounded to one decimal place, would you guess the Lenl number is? -2.4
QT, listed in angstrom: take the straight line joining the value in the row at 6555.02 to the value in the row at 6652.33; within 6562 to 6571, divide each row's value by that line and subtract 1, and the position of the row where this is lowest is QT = 6570.13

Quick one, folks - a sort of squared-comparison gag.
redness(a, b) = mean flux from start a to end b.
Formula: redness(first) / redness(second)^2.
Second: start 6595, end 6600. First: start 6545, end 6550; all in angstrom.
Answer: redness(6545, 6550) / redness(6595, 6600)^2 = 0.101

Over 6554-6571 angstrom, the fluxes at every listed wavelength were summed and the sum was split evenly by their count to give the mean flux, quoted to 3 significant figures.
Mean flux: 12.5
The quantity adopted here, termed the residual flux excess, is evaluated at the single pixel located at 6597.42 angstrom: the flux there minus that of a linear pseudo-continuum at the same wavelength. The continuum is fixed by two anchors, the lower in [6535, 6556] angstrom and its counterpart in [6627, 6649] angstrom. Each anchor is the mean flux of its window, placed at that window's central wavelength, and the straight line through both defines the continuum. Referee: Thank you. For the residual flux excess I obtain -0.2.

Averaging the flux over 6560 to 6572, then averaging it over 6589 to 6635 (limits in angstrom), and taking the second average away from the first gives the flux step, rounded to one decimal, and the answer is 1.2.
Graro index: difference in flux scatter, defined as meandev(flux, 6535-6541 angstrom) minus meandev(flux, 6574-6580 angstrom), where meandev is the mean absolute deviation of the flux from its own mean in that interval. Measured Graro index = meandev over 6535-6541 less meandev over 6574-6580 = -0.25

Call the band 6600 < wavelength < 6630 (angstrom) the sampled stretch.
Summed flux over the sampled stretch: 226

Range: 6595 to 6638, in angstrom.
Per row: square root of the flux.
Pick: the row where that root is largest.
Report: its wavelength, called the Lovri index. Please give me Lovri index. 6617.20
